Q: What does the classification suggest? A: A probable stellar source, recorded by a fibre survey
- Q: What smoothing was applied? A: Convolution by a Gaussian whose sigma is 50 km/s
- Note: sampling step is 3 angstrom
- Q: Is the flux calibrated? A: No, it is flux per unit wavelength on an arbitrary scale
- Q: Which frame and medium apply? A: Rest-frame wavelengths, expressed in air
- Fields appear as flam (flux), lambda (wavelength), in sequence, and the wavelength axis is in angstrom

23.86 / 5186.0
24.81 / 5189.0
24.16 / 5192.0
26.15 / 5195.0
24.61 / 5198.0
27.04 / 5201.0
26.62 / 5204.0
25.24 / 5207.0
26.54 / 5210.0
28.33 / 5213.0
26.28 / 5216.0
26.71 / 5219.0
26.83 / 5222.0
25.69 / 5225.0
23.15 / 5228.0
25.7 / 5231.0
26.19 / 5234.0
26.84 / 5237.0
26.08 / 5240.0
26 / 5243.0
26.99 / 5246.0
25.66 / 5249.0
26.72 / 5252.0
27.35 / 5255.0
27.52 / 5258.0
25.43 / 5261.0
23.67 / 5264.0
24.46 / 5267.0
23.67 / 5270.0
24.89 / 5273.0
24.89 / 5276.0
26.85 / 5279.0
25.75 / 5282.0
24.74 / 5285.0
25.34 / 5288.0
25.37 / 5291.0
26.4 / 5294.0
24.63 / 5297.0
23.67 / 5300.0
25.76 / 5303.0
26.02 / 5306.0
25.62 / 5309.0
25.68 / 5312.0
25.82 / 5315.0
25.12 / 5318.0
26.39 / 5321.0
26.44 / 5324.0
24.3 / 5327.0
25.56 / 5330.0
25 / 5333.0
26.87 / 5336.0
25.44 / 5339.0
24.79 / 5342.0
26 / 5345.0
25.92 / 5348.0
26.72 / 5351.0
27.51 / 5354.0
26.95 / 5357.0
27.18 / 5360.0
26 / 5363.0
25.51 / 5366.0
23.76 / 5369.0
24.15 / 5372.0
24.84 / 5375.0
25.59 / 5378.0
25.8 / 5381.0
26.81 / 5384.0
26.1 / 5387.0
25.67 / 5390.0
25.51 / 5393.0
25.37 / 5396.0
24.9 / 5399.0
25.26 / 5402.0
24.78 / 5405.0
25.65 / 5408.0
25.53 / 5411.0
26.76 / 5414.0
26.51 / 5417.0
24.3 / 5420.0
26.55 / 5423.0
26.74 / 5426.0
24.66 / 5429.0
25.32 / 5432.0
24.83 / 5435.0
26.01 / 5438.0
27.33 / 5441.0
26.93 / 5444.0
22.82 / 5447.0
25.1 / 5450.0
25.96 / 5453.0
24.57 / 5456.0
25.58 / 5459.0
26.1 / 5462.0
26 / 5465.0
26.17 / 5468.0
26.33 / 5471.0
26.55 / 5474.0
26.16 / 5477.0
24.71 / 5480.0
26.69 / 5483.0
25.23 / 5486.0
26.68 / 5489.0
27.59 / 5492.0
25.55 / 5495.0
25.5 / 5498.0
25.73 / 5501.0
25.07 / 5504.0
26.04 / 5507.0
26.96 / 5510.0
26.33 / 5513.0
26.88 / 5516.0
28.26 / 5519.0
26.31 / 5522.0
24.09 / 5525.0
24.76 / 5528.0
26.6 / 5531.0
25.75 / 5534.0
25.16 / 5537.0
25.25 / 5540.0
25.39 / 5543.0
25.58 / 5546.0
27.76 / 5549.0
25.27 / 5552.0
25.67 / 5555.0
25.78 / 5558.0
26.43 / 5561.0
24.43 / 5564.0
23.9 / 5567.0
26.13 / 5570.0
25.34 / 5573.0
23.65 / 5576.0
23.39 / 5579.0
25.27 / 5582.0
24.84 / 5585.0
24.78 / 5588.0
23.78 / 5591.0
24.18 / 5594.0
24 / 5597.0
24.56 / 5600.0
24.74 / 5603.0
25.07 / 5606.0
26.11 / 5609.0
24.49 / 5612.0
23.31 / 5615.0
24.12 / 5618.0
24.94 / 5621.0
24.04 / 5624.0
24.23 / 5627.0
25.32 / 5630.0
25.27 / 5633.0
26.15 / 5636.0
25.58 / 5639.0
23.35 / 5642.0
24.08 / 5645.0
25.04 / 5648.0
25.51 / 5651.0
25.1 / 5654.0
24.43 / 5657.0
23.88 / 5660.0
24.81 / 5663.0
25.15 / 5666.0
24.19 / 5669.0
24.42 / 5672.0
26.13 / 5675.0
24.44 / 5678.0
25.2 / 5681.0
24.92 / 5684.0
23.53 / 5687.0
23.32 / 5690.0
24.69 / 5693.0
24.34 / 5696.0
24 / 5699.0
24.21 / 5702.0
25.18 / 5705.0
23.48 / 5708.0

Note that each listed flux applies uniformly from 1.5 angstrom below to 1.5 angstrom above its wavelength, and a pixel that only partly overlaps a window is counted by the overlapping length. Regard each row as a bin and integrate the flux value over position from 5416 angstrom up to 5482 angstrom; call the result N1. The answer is 1696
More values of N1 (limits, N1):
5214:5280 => 1703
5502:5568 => 1704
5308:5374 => 1700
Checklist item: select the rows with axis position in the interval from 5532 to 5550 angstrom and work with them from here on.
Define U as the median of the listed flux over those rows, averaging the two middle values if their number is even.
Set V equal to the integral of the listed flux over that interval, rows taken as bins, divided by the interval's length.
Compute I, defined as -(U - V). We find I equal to 0.30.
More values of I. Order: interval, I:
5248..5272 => 0.00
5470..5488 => -0.29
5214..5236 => -0.32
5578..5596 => -0.09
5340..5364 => 0.01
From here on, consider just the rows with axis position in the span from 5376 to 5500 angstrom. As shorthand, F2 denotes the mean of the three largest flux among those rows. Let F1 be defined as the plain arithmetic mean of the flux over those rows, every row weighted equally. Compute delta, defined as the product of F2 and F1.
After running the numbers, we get 703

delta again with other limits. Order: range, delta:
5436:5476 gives 695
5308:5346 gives 681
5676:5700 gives 606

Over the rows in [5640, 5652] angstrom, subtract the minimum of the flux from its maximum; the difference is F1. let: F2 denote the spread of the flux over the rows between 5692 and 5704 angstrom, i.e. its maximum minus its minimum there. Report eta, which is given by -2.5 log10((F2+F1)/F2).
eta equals -1.5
